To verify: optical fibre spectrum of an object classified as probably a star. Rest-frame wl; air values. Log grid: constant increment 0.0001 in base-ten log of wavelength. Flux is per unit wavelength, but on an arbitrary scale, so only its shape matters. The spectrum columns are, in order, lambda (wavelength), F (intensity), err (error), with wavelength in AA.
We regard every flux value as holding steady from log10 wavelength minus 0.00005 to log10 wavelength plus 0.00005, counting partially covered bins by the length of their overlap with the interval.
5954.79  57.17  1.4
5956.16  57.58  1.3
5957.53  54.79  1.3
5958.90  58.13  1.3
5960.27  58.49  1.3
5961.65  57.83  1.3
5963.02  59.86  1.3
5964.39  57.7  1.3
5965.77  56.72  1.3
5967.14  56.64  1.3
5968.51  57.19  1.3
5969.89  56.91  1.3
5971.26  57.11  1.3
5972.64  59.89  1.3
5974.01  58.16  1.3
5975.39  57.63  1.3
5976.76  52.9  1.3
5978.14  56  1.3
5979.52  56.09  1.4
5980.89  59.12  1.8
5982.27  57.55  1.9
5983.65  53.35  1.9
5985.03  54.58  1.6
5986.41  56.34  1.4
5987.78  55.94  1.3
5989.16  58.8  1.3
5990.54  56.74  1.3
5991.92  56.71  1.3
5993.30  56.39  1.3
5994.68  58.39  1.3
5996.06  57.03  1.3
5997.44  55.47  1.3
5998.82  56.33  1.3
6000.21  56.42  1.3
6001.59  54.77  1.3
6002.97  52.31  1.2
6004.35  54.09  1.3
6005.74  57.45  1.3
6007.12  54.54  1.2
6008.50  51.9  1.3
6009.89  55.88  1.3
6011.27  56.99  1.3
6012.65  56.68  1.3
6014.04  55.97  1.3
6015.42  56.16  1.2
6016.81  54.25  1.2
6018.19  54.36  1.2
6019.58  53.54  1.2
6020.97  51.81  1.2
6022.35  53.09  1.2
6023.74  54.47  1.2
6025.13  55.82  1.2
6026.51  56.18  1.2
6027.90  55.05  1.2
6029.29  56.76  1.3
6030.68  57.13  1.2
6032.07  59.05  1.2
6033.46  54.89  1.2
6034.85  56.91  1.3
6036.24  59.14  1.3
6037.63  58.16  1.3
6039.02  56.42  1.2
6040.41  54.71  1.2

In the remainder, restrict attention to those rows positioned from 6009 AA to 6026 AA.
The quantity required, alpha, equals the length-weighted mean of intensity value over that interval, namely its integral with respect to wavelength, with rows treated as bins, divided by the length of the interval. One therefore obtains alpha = 54.9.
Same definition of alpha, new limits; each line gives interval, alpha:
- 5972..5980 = 56.8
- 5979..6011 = 55.9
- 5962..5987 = 56.9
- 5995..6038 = 55.6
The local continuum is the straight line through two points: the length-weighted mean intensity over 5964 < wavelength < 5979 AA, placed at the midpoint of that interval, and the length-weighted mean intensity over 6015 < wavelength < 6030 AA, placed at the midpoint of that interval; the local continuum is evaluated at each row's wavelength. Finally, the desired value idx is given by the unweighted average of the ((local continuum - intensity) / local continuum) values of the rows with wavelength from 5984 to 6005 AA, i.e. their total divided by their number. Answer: -0.002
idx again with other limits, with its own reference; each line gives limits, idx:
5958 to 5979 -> -0.006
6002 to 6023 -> 0.009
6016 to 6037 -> -0.019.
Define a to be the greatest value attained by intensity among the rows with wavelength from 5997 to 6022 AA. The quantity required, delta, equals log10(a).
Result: 1.76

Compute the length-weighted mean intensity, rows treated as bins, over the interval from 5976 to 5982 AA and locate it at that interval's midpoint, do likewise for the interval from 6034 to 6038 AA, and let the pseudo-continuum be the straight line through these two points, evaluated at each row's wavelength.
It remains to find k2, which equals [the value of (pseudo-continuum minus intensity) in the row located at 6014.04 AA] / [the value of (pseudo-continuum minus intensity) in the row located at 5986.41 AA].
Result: 17.6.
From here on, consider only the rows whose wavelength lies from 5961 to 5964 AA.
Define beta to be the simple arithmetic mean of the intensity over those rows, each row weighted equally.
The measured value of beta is 58.8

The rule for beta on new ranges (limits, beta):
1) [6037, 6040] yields 57.3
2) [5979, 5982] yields 57.6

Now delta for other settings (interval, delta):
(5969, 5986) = 1.78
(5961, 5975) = 1.78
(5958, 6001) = 1.78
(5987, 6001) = 1.77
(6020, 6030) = 1.75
